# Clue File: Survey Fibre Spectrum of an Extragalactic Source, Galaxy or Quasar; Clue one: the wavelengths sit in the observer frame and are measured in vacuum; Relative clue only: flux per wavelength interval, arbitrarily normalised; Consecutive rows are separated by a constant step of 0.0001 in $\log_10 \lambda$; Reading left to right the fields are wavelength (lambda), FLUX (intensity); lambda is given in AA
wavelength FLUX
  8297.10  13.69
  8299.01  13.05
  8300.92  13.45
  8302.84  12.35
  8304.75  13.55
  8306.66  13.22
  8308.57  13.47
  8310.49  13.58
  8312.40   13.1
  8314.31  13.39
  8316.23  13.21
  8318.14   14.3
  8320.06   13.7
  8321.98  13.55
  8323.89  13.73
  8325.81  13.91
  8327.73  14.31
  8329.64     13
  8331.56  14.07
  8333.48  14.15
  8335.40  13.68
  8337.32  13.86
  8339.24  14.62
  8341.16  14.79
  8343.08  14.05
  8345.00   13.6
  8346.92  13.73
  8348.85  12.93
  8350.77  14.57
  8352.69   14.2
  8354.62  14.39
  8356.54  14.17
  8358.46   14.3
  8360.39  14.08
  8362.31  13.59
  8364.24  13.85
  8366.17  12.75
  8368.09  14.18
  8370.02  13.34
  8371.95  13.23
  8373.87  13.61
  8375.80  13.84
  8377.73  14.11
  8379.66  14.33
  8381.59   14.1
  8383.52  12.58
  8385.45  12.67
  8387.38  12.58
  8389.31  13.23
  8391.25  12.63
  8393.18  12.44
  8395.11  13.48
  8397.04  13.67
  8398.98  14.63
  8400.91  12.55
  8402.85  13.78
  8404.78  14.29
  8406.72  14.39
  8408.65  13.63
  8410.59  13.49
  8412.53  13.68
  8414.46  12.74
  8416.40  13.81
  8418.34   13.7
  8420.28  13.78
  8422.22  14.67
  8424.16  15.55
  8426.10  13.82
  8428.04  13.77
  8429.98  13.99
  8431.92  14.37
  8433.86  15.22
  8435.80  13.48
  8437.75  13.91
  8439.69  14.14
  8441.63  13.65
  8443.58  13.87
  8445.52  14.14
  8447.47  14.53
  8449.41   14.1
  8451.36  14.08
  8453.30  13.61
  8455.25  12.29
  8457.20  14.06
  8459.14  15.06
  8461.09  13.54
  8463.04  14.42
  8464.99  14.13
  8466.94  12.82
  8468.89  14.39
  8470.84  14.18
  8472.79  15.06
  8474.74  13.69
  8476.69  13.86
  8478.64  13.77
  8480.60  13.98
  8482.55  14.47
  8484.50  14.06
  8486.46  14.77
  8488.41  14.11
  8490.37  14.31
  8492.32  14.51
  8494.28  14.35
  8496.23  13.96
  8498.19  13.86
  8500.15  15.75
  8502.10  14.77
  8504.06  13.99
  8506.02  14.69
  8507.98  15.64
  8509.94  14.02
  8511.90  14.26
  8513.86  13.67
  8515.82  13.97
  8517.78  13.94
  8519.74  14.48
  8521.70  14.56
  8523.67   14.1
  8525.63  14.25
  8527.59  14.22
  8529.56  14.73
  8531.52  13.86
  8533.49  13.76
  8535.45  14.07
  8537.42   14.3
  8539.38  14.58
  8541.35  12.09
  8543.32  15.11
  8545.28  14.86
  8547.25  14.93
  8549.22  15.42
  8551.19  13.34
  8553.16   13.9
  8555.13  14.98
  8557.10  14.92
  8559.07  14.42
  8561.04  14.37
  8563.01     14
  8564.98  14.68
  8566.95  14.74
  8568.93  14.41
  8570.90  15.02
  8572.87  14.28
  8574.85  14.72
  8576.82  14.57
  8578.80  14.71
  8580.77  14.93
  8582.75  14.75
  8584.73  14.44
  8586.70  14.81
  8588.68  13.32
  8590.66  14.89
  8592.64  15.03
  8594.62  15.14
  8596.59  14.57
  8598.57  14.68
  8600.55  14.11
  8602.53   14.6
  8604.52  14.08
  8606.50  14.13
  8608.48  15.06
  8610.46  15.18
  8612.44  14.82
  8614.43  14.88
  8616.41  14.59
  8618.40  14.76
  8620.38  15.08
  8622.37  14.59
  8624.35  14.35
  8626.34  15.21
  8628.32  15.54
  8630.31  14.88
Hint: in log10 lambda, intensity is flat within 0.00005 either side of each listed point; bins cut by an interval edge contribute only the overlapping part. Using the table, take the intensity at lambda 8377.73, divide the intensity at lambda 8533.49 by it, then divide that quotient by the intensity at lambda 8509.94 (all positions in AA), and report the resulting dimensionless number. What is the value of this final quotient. 0.0696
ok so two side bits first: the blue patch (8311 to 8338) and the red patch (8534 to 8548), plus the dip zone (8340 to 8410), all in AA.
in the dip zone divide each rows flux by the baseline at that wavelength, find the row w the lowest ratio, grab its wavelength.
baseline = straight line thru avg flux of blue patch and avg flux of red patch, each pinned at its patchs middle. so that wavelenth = 8393.18 AA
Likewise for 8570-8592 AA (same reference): 8588.68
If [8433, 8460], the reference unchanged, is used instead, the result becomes 8455.25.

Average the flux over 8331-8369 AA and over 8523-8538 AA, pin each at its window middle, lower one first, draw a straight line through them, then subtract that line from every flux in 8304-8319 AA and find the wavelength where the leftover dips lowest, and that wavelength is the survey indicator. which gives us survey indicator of 8312.40 AA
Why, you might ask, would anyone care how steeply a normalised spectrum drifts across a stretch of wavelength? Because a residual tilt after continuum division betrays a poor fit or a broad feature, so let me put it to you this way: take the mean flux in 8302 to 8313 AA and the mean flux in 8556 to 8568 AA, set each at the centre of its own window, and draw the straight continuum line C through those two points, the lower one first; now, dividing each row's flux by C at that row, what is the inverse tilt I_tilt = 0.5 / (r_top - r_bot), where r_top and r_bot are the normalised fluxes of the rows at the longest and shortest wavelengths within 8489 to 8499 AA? -14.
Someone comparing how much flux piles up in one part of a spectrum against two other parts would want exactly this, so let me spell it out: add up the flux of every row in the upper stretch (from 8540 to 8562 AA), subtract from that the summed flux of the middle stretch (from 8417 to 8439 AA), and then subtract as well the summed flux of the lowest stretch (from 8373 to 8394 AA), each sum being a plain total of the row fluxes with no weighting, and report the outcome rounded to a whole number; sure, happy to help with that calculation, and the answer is -144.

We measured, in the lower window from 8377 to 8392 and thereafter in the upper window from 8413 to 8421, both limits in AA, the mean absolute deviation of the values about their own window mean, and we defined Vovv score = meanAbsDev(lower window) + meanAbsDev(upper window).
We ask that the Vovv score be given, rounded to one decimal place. 1.1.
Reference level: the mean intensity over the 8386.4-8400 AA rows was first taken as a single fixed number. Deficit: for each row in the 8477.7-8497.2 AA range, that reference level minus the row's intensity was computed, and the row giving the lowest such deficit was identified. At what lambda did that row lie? 8486.46 AA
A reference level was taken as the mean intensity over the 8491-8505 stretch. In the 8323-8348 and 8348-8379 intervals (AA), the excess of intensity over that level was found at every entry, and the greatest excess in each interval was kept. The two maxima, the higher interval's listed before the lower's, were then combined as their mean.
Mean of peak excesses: 0.2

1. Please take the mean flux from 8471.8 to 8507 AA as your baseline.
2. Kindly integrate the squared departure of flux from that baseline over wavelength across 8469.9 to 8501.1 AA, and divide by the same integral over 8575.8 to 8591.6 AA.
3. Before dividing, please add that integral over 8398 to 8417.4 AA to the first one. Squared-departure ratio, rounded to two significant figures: 5.3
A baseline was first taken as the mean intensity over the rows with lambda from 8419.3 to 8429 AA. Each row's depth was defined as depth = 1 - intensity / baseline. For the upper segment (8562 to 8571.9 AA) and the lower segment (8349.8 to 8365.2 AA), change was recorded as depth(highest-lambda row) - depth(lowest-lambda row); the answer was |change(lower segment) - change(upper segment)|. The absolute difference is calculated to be 0.122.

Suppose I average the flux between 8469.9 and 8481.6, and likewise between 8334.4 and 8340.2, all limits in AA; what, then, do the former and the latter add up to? 28.1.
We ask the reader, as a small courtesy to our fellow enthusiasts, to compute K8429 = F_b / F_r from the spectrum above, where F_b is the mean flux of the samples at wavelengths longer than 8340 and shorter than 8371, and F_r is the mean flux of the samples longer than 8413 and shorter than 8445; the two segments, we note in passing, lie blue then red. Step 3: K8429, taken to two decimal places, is 0.99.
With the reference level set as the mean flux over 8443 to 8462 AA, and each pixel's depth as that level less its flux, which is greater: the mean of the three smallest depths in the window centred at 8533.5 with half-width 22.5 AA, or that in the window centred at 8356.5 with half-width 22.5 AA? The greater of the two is -0.73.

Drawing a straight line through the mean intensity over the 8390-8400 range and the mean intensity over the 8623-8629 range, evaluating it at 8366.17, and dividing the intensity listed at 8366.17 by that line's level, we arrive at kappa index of 0.97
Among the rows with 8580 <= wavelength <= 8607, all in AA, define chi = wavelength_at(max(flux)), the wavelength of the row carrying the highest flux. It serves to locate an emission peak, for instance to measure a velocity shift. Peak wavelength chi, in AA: 8594.62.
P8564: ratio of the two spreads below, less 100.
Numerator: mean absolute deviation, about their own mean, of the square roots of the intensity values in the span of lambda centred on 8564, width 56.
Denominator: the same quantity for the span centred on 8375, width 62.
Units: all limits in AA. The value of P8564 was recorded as -99.2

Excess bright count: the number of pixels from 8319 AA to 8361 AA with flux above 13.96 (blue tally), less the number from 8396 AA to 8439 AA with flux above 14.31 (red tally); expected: 6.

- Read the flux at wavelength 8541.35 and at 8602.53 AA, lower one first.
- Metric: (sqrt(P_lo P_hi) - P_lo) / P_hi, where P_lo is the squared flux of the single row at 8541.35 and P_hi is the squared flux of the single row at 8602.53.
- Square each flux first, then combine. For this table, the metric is 0.14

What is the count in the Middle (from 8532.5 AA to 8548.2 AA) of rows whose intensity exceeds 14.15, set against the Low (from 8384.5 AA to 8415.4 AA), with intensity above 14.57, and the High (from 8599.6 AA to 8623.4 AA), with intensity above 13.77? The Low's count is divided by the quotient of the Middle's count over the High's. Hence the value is 2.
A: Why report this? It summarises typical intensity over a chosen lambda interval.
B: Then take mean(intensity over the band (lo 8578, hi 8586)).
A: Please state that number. 14.7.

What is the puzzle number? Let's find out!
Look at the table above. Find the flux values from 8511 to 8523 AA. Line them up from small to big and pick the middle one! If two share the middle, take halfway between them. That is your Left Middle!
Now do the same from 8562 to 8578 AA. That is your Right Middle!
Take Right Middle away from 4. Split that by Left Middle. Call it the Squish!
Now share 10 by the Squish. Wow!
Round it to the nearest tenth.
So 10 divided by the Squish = -13.3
